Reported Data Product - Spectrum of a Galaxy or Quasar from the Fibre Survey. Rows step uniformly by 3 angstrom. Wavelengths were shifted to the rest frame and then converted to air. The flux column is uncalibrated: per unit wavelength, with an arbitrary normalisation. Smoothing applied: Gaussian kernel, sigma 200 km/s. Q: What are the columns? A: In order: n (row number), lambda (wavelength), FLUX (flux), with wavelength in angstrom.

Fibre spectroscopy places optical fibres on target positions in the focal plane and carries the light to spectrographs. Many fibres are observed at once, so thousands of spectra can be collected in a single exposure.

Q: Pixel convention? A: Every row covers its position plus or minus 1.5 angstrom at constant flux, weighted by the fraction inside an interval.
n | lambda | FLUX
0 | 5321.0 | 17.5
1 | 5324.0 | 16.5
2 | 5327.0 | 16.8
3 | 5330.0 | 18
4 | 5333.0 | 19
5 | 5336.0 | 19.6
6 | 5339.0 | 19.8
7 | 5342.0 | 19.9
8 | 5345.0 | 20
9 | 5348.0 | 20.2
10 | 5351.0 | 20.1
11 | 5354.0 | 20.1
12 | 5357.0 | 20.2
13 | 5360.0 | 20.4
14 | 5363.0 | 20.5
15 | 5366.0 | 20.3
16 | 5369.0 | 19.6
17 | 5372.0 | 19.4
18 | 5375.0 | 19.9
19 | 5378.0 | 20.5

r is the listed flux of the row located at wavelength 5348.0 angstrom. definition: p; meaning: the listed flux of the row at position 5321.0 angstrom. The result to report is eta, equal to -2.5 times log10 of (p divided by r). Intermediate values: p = 17.5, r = 20.2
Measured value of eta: 0.16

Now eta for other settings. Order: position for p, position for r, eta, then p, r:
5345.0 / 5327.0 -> -0.19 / 20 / 16.8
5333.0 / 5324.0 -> -0.15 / 19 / 16.5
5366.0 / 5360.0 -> 0.01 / 20.3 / 20.4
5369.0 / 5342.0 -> 0.02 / 19.6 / 19.9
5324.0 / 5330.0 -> 0.09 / 16.5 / 18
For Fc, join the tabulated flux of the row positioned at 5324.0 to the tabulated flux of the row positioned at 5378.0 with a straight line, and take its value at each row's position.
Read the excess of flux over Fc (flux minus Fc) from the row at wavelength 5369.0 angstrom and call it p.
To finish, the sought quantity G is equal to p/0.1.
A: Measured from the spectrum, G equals -2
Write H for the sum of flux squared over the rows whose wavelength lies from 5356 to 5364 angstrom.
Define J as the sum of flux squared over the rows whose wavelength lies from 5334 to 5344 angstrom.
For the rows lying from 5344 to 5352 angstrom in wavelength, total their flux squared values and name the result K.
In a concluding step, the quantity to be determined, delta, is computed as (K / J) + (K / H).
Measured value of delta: 2.0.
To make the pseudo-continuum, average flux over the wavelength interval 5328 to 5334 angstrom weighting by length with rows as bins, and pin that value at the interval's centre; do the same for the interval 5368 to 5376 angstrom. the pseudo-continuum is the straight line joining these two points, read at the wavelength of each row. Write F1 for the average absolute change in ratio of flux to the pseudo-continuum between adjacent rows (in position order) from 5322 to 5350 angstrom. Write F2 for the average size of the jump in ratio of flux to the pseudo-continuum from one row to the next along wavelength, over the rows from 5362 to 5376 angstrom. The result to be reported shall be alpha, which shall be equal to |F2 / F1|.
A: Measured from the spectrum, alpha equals 1.2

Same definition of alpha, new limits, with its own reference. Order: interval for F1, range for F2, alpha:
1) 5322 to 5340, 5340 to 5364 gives 0.1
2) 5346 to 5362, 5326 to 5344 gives 5.4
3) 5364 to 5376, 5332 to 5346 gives 0.3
